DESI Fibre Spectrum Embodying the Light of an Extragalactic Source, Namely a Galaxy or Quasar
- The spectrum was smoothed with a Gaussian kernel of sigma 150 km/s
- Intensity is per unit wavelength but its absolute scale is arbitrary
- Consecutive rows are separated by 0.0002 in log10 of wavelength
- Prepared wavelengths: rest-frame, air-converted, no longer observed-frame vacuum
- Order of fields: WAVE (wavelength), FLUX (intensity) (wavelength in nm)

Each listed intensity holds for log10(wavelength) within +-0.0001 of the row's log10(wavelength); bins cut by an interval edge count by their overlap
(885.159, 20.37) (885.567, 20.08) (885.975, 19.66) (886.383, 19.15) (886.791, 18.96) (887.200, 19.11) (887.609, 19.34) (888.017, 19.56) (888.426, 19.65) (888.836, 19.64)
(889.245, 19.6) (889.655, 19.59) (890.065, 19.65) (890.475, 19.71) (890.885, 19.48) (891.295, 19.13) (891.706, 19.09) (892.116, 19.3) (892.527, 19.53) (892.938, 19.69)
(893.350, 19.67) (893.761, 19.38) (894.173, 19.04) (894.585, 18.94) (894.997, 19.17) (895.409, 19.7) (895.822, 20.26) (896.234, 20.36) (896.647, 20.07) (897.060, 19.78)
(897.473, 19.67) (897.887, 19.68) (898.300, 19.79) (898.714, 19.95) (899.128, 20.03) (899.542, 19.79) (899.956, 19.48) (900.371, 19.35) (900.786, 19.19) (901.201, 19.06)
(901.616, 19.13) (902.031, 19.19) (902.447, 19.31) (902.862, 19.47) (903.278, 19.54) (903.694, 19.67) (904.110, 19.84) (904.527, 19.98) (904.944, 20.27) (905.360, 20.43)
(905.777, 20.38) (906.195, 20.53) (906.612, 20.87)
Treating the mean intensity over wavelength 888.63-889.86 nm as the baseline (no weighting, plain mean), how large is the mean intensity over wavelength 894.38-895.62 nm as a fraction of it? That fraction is 0.98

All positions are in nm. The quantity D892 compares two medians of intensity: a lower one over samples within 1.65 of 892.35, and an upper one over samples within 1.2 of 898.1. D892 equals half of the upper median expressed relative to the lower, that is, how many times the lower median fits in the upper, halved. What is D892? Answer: 0.509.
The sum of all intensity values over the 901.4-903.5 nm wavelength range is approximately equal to 97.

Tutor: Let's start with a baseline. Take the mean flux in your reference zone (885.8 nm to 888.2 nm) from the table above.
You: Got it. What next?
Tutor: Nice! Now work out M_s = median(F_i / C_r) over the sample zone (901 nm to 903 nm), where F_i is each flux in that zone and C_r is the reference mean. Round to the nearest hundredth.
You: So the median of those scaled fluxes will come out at 0.99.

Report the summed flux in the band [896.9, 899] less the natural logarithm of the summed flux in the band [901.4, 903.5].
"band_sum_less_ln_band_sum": 94.3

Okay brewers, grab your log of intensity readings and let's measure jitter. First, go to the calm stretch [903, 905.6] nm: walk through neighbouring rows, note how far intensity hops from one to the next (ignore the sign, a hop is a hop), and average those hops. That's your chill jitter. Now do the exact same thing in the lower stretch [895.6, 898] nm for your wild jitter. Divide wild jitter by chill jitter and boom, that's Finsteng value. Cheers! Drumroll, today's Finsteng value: 0.9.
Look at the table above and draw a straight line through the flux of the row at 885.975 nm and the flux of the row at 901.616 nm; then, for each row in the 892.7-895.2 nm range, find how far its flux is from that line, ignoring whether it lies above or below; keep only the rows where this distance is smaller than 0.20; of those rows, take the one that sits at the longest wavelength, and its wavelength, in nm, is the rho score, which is 894.997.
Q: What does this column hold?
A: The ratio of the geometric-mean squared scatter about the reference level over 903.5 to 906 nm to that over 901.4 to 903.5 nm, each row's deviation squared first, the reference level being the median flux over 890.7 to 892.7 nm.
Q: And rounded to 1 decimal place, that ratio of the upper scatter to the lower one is 60.6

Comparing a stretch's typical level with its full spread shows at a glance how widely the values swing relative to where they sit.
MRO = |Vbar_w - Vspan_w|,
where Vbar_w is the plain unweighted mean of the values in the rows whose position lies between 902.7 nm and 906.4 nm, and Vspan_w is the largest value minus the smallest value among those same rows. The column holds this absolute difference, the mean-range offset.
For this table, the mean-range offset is 19.0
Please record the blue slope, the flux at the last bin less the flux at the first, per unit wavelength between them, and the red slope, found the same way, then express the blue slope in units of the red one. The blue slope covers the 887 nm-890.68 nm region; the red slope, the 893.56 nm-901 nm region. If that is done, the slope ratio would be -6.8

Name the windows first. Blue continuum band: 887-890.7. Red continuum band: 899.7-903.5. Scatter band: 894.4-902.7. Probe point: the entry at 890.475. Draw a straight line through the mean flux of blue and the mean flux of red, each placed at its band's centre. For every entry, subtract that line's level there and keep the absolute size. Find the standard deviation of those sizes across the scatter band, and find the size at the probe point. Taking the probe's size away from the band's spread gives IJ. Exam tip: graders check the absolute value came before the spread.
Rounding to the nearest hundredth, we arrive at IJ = 0.06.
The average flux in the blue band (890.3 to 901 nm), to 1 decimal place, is 19.6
